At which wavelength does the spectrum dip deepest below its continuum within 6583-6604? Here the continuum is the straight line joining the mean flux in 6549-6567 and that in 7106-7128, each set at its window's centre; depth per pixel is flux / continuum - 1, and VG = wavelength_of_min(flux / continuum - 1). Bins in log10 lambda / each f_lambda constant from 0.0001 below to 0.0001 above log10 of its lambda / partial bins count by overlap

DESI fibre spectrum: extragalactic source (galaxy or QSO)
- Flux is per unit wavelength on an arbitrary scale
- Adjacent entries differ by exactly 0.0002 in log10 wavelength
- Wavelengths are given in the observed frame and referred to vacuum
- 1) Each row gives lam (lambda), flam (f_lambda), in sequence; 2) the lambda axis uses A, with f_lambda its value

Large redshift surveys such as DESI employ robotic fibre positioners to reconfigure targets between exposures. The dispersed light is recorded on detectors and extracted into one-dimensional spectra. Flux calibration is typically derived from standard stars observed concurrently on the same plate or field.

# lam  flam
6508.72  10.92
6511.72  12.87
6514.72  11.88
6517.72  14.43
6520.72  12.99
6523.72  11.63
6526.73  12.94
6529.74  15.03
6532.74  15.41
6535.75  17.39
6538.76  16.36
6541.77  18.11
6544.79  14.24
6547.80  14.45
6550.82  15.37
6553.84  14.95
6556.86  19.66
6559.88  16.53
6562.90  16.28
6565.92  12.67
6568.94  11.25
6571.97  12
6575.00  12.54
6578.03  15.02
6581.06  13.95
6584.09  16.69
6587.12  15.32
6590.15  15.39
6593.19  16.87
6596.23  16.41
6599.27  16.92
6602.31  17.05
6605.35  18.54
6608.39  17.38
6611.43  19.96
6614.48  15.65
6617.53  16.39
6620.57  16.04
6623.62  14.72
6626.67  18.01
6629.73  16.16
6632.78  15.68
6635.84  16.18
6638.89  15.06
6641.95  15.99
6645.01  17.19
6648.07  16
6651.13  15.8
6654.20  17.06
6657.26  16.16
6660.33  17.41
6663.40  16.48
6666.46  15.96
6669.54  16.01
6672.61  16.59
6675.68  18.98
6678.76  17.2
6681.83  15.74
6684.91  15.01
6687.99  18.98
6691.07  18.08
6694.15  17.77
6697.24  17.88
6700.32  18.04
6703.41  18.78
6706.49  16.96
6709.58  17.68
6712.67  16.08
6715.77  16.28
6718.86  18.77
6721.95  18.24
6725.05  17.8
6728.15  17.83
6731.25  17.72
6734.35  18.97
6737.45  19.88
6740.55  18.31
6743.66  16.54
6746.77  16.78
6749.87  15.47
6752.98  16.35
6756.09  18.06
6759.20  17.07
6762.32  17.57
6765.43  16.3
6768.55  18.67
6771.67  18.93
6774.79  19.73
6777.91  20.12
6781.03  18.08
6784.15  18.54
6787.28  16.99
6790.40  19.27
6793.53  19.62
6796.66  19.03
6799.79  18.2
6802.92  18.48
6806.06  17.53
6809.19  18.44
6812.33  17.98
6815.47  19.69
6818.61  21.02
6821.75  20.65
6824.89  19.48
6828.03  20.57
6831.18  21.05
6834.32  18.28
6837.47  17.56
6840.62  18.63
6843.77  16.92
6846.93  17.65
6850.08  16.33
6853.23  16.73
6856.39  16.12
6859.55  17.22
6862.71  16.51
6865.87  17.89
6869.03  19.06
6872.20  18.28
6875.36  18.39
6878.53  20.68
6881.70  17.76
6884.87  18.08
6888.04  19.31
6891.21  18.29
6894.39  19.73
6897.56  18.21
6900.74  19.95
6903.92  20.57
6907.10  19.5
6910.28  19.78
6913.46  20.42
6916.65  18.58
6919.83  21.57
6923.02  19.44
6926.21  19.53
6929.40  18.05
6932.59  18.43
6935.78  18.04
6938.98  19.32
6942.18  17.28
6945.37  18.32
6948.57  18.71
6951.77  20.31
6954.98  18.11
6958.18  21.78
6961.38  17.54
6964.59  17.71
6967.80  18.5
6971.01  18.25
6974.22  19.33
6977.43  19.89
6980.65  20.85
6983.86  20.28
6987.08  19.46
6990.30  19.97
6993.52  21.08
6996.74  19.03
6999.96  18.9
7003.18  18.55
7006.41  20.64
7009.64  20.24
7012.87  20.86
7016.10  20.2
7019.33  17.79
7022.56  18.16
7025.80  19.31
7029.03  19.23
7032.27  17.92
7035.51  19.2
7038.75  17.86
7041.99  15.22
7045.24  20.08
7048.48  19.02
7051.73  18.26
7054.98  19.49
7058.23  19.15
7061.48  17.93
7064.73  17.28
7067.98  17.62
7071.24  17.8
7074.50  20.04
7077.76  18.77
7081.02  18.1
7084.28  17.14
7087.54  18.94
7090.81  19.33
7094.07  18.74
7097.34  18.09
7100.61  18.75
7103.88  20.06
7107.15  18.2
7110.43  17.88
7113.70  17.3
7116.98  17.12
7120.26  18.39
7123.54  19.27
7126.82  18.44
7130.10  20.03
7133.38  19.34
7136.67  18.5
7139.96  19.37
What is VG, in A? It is 6587.12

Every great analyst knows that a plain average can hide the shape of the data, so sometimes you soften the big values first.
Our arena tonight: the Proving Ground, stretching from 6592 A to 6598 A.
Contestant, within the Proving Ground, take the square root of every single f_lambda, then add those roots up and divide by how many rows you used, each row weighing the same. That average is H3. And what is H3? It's 4.08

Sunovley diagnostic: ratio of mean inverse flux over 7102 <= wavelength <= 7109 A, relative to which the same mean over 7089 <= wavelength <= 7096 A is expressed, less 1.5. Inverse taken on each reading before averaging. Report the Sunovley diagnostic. -0.50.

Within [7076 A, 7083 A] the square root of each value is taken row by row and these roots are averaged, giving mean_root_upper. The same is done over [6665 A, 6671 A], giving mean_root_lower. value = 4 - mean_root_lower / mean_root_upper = 3.07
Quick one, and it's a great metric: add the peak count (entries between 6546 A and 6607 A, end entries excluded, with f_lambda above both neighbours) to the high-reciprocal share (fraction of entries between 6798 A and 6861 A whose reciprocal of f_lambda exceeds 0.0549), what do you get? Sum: 5.5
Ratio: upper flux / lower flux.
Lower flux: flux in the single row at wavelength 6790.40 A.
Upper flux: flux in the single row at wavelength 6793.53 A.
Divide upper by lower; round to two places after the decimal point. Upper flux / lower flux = 1.02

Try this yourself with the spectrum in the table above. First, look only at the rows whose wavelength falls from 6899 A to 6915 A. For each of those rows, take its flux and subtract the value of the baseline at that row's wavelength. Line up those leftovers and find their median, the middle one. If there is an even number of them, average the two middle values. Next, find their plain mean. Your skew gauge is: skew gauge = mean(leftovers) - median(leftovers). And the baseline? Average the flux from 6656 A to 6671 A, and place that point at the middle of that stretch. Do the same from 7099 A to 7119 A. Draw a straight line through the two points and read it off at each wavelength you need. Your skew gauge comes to 0.1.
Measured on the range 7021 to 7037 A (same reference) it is -0.4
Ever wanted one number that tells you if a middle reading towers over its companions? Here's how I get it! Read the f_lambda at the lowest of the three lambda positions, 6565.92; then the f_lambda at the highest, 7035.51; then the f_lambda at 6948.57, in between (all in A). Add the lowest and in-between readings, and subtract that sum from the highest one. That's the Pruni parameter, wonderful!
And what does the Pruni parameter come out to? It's -12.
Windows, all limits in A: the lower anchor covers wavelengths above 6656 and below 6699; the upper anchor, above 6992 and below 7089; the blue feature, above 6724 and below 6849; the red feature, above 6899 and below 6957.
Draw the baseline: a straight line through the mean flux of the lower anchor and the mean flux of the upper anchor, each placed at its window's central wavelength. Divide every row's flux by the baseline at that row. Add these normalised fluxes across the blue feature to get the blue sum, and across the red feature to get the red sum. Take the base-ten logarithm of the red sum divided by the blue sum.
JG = -0.3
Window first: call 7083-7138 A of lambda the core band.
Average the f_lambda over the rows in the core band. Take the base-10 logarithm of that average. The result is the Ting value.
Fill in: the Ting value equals 1.27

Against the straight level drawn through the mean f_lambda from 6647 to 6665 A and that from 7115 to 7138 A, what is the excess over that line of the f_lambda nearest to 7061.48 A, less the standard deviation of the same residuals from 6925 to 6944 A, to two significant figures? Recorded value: -1.3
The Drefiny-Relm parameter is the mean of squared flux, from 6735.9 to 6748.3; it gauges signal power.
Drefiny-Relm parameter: 321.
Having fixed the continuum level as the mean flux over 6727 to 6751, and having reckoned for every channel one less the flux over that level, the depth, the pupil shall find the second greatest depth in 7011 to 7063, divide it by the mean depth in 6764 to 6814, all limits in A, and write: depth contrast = 0.1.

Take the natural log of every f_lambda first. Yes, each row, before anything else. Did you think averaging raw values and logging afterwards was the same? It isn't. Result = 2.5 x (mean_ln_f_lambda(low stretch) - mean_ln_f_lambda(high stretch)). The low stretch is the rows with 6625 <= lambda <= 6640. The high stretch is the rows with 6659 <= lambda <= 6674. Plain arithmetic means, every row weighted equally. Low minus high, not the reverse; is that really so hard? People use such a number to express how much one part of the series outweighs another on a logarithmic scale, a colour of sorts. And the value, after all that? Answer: -0.04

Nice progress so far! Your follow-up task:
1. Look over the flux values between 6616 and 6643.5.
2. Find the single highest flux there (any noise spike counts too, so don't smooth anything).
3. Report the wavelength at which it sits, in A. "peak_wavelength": 6626.67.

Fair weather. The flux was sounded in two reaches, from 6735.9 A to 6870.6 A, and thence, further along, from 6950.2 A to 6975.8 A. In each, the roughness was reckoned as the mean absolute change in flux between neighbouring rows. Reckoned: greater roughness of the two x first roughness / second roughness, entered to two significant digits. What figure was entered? 1.1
